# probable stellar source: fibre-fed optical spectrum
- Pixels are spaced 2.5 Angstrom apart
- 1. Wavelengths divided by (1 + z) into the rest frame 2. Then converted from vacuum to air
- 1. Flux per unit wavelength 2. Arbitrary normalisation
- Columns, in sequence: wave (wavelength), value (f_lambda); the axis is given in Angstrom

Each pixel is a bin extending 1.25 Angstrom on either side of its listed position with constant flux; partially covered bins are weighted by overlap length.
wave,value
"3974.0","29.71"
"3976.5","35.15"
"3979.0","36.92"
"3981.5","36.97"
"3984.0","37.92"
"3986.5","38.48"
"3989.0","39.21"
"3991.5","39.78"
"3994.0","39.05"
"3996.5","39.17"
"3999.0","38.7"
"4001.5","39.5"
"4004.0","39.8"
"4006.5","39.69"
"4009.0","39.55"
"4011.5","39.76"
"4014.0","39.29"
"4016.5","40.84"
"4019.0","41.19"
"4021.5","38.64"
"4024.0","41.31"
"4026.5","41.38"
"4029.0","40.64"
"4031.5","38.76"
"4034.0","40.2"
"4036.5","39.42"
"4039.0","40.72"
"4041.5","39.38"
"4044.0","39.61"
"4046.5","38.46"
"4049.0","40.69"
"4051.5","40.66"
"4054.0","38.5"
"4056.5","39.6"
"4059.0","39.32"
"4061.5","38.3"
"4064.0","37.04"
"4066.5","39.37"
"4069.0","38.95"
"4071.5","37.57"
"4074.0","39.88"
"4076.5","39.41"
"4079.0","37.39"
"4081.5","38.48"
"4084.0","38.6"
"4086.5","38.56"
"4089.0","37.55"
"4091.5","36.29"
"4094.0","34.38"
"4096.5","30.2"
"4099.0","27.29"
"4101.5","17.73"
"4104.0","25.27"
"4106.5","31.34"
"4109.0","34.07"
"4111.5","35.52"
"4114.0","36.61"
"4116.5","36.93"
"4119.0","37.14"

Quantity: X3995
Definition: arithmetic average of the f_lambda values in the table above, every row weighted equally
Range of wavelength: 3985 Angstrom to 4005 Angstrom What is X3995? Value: 39.2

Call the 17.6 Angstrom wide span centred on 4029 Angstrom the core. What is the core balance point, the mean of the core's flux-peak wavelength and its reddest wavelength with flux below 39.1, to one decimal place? 4029.0 Angstrom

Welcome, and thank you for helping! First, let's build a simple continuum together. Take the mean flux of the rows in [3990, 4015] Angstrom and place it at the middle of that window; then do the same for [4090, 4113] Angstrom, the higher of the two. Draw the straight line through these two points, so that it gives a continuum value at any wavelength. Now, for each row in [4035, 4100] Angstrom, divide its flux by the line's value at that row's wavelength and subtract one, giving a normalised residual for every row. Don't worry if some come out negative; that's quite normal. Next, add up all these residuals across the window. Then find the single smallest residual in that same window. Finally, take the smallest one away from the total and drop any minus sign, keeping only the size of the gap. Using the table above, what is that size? 3.6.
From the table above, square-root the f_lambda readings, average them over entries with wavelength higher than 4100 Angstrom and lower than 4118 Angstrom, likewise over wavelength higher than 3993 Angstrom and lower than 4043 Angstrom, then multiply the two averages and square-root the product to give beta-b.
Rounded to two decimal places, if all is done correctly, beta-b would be 5.91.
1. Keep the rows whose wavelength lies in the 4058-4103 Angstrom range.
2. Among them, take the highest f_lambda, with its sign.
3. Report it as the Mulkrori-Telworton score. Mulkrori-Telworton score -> 39.88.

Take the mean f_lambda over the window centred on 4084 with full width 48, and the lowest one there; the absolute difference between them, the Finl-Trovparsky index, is 17.2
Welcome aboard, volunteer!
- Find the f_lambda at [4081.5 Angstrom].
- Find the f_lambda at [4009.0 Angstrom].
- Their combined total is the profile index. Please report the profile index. 78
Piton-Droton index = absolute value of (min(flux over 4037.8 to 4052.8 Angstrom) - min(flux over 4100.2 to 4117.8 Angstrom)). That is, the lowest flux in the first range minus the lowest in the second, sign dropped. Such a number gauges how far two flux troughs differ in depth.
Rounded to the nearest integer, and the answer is 21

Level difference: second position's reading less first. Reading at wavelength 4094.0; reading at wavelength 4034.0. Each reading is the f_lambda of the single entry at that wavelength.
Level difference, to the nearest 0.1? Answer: 5.8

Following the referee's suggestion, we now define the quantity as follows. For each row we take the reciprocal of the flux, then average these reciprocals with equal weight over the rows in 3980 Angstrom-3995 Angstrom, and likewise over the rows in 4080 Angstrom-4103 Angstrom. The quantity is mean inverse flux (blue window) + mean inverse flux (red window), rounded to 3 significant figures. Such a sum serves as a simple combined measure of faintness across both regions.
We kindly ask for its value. 0.0579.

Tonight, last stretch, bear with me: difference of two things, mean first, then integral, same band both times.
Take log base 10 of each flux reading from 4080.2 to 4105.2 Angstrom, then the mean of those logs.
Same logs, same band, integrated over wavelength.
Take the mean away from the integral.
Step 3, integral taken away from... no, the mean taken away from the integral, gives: 36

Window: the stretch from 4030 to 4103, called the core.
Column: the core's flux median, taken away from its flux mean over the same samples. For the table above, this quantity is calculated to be -1.3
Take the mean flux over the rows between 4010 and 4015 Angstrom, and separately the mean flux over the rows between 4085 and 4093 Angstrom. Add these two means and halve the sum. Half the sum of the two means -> 38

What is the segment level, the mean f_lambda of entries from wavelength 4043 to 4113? 36.1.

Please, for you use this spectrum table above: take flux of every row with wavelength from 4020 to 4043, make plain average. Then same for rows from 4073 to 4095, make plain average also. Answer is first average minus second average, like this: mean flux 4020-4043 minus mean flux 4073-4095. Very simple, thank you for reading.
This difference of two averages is 2.2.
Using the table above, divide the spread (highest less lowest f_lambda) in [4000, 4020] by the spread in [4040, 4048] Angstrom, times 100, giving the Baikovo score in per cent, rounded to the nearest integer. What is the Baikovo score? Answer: 165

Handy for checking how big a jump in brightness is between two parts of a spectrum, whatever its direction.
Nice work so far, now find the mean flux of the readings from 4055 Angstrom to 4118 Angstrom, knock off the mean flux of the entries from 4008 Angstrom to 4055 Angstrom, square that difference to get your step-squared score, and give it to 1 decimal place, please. 20.4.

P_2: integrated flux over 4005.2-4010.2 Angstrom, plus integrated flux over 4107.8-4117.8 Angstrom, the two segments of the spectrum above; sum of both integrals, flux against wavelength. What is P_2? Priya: 556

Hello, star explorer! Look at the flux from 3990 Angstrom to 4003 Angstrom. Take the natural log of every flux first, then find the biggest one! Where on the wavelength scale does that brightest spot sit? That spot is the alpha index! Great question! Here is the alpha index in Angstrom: 3991.5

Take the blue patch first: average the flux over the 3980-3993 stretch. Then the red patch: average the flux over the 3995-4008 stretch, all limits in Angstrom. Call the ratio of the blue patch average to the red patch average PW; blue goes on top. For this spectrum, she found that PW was 0.98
